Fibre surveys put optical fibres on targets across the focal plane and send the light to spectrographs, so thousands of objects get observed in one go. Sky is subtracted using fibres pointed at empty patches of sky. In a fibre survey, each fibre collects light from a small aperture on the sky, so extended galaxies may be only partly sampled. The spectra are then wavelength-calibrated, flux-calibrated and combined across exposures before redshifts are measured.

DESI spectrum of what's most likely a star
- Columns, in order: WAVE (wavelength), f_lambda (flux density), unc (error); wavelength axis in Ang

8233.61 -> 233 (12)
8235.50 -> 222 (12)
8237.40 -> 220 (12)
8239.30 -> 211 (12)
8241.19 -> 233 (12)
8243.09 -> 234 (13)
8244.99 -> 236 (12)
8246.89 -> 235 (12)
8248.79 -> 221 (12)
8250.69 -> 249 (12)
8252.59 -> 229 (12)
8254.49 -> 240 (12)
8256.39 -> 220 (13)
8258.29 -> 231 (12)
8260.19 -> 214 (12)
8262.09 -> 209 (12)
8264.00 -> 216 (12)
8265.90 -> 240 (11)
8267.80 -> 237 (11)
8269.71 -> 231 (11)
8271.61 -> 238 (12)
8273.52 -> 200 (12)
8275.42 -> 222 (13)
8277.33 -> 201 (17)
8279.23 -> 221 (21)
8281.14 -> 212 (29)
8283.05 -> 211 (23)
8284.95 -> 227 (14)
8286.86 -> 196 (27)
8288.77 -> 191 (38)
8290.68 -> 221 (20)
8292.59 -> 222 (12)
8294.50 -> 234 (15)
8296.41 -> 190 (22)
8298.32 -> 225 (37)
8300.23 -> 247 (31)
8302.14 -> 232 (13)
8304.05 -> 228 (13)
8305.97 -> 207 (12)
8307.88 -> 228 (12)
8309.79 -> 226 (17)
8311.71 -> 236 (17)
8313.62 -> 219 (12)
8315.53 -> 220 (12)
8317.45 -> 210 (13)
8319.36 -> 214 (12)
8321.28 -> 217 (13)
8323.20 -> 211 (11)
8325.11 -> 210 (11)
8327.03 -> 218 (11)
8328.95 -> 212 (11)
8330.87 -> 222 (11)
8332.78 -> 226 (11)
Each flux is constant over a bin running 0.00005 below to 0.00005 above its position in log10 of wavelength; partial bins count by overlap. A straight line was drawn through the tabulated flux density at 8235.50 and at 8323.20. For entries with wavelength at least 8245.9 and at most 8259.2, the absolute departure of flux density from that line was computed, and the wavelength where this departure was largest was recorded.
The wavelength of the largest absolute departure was 8250.69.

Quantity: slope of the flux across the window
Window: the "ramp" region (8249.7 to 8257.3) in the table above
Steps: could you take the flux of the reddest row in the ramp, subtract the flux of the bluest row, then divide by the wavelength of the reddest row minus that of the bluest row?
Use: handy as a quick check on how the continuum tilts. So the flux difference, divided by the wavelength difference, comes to -5.1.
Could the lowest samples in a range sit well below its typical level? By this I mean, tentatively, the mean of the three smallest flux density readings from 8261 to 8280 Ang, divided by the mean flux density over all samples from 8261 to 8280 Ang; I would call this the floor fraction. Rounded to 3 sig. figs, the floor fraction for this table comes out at 0.918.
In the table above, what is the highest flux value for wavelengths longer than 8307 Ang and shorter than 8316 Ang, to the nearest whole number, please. 236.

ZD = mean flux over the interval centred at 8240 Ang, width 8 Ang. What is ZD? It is 224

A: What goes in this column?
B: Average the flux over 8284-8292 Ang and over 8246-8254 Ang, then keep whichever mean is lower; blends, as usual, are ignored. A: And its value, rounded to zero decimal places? 209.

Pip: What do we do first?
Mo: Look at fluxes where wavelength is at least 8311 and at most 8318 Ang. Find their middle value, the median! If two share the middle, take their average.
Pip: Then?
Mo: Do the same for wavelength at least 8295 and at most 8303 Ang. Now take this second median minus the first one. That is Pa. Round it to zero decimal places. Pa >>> 9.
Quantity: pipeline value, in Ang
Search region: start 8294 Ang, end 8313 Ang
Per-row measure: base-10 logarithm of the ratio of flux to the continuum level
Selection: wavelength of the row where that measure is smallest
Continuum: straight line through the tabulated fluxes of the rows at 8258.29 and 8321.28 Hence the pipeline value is 8296.41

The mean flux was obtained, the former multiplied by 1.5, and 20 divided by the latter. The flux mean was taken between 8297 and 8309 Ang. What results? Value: 0.059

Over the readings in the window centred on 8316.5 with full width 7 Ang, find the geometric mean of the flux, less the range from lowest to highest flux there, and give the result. 206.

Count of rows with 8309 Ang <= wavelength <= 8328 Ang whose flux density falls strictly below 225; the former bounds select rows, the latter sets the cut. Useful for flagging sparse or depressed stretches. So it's 8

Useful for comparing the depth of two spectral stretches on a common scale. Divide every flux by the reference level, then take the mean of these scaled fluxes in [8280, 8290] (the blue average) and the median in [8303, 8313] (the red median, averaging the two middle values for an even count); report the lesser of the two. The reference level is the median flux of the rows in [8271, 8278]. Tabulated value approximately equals 0.98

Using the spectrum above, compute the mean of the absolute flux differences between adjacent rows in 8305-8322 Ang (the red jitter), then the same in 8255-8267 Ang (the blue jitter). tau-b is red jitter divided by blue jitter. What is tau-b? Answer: 0.7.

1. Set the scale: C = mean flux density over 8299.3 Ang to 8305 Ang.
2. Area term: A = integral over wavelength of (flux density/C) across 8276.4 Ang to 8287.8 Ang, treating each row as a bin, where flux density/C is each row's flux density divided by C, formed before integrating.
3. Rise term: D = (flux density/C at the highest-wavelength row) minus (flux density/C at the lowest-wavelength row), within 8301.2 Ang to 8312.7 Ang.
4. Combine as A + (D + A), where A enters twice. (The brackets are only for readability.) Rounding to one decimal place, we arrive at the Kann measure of 20.5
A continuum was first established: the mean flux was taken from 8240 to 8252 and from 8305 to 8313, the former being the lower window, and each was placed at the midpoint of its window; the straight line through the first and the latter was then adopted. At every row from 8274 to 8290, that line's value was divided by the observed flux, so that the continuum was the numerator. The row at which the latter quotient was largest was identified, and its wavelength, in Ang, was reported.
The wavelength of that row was 8288.77 Ang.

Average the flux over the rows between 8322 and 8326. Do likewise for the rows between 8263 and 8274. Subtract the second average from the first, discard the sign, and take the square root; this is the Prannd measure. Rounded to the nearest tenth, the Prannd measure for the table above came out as 4.1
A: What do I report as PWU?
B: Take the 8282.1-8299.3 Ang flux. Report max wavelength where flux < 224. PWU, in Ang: 8296.41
